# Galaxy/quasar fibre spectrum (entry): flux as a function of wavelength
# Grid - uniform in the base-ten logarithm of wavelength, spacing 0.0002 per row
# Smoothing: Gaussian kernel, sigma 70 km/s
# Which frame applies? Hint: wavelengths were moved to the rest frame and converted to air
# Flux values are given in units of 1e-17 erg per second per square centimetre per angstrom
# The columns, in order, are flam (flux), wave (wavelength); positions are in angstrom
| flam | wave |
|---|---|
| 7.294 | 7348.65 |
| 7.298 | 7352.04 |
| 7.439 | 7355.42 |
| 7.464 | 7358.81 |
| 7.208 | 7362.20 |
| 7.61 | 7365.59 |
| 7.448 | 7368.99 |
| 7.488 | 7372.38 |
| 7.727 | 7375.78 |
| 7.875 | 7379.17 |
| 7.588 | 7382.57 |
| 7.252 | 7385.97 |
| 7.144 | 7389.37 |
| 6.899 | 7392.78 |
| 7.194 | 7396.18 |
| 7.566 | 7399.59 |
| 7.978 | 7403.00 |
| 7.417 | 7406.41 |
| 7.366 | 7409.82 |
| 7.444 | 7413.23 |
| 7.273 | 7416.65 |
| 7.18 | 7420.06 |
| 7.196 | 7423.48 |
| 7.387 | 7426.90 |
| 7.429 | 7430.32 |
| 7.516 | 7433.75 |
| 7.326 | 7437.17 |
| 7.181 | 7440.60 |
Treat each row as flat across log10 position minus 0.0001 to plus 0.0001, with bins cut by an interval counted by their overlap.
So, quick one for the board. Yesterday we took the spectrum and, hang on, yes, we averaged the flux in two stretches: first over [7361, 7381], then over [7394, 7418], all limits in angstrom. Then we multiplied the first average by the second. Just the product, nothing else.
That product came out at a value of 56.4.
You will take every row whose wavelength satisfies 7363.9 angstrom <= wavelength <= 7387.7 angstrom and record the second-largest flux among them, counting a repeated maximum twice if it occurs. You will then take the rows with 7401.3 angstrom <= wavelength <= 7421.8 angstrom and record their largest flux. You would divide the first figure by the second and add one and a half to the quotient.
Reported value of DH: 2.47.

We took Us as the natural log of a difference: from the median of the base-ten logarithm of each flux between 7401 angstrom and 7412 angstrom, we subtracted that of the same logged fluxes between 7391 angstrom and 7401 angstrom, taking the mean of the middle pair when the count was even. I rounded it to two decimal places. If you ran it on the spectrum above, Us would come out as -4.32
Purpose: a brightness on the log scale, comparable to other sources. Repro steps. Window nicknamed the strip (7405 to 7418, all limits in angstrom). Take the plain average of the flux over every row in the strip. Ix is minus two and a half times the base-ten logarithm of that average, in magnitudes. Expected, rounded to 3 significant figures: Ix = -2.17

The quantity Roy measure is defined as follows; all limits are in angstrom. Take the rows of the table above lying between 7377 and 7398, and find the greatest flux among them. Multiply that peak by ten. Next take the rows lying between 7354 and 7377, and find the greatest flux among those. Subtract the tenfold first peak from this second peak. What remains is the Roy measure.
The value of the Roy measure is -71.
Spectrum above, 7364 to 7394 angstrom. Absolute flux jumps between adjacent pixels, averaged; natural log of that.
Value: -1.63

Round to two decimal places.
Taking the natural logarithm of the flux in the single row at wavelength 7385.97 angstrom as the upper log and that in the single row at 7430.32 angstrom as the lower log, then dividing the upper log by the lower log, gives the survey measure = 0.99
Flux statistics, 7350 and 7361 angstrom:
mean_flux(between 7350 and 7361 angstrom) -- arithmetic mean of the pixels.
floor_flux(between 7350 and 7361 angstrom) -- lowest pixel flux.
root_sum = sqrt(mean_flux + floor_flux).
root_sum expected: 3.83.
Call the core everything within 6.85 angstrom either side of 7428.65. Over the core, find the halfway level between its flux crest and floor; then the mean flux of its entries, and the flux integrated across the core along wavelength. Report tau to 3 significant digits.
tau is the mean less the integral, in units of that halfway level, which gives -12.7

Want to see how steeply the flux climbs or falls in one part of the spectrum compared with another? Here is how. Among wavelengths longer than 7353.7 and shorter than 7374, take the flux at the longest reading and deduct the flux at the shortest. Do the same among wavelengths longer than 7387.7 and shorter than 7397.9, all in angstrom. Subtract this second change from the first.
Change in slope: 0.00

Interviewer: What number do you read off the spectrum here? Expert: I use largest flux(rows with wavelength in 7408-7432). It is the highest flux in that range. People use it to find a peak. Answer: 7.444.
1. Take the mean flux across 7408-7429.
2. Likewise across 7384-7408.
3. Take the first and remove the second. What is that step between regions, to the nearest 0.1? 0.0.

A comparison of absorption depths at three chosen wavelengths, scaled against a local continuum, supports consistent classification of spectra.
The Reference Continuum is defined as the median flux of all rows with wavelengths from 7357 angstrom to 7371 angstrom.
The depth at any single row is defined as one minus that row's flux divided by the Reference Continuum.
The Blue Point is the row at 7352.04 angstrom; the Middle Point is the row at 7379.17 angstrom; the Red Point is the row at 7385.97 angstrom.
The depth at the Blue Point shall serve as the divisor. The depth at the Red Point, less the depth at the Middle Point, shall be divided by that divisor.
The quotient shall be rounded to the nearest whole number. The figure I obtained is 4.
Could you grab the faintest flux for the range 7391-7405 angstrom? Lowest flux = 6.899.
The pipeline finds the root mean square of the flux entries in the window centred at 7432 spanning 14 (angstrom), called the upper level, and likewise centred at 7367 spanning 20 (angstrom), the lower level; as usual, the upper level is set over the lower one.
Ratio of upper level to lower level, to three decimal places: 0.990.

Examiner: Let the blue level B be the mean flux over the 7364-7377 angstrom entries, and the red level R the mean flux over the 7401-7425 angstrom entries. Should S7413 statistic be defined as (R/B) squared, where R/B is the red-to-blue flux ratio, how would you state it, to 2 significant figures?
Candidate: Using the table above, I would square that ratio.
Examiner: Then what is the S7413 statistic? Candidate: 0.96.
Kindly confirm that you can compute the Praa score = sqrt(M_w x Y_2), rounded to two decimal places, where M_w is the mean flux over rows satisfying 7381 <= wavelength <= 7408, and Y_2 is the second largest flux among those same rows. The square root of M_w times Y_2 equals 7.48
